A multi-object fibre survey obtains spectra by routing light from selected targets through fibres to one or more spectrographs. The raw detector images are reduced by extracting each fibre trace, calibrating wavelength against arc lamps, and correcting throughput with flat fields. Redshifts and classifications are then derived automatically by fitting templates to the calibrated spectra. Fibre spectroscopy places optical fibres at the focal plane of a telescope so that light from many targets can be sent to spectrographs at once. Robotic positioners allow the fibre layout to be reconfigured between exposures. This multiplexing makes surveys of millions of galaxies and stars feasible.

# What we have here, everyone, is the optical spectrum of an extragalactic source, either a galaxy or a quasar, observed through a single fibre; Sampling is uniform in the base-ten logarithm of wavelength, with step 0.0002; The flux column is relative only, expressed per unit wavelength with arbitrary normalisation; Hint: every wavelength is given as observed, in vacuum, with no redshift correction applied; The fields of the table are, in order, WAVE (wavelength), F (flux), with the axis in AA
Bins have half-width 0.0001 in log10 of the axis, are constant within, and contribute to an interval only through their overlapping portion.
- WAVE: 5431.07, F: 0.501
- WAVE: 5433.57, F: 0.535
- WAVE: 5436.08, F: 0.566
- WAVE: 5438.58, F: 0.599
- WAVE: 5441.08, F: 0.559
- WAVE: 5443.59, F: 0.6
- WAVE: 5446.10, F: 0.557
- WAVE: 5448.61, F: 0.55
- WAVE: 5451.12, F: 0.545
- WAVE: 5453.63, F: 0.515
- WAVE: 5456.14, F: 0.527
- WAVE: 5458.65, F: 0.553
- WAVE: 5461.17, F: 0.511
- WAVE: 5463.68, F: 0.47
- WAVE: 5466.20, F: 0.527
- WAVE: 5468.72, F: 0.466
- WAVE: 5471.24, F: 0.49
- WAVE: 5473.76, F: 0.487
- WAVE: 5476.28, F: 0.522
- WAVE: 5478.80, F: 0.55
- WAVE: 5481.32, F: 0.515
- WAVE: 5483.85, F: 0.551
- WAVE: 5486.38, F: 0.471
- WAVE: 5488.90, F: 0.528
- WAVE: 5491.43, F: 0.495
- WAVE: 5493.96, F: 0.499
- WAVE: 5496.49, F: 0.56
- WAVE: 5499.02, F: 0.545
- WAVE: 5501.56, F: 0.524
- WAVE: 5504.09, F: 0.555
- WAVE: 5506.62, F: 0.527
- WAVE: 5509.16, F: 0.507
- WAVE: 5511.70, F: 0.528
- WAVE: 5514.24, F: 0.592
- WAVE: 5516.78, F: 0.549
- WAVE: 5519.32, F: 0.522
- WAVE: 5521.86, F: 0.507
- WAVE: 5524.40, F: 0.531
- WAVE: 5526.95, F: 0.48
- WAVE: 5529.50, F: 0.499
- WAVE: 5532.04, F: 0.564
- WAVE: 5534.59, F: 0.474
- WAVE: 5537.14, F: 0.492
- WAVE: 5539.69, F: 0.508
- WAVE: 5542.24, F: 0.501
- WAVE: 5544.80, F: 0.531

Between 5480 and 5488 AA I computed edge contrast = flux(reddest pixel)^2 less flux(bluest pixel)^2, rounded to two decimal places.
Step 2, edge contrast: -0.04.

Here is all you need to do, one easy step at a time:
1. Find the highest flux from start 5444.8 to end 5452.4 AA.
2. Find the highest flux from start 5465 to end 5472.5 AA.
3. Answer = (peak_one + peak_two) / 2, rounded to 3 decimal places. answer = 0.542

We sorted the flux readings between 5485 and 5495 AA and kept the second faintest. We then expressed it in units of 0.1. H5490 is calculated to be 4.95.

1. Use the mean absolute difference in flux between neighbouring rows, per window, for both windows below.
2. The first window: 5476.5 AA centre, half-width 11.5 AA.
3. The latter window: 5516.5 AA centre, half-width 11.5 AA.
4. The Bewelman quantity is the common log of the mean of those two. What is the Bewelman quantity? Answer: -1.45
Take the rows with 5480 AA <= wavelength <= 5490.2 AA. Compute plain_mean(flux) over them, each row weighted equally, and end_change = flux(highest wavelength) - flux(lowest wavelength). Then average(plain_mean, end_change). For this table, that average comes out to 0.26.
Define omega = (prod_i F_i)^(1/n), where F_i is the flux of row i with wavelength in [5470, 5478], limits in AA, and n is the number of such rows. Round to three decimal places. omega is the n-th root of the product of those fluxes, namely 0.499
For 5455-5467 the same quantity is 0.517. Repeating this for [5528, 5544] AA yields 0.506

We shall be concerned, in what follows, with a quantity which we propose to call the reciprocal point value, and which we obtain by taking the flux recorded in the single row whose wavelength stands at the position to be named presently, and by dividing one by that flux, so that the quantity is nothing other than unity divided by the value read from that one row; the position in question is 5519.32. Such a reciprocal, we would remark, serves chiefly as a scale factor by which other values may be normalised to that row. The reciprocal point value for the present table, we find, 1.92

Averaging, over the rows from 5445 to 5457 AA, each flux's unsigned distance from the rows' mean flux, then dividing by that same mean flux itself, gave 0.0264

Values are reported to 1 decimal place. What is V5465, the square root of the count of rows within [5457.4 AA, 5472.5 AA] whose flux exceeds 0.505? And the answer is 1.7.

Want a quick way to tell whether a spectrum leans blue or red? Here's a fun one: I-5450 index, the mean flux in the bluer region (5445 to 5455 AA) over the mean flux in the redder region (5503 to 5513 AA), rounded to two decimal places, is 1.02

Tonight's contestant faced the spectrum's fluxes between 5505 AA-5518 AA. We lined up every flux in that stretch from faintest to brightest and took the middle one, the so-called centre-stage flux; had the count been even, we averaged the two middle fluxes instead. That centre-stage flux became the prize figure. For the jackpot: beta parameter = 0.528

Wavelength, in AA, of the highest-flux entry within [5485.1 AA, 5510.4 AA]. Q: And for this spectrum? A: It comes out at 5496.49 AA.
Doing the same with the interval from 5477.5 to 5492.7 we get 5483.85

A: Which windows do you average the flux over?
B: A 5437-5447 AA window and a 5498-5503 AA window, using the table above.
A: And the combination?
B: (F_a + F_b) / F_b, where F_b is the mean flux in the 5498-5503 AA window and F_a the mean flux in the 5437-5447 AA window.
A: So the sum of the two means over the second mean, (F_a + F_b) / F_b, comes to 2.08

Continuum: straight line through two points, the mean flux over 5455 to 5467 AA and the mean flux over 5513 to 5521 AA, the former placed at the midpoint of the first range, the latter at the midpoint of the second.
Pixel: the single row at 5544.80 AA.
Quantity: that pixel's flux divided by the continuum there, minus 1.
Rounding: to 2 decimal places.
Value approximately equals -0.07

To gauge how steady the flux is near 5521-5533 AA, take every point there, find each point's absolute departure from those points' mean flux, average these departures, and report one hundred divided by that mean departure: 3994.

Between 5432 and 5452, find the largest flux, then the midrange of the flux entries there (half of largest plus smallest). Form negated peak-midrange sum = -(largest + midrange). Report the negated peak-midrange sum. -1.17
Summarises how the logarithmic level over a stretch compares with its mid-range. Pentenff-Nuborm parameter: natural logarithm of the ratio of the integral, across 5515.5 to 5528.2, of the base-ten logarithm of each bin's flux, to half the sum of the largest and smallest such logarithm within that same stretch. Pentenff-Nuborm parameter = 2.53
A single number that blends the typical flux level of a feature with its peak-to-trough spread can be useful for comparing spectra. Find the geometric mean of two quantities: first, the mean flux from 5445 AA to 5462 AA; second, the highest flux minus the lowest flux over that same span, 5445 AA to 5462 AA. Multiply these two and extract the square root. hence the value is 0.16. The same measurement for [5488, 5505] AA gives 0.19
